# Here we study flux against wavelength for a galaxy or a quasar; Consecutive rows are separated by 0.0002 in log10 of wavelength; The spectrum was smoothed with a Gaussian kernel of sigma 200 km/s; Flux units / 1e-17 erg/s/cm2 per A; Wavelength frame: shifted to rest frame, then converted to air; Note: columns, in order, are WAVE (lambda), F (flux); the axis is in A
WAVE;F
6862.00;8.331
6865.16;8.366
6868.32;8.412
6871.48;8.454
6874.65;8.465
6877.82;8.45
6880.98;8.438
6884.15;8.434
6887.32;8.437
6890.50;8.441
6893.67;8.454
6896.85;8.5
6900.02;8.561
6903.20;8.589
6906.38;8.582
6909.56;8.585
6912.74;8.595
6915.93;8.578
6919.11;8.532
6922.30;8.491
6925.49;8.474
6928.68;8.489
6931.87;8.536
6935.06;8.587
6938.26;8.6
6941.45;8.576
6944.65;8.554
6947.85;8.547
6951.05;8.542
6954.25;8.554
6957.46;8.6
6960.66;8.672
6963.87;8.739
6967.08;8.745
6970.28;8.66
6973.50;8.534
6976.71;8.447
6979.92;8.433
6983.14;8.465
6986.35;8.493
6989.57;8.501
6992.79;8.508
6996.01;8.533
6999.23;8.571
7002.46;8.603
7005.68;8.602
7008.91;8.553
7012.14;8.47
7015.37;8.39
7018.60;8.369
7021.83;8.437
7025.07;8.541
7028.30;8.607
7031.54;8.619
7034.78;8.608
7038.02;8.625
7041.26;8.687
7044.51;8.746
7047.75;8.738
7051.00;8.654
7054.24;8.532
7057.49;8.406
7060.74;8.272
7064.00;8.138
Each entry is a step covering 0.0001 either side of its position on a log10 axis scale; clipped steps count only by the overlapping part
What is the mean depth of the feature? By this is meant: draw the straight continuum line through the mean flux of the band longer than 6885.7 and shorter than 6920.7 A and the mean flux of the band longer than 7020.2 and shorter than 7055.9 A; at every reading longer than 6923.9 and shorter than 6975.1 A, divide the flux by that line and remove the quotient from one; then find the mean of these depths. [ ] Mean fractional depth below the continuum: -0.0031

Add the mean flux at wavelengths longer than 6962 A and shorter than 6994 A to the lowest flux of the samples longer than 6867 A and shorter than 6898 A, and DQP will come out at 17.0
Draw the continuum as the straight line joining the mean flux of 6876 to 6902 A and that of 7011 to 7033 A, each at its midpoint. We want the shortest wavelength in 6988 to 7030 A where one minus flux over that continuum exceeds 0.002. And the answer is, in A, 7012.14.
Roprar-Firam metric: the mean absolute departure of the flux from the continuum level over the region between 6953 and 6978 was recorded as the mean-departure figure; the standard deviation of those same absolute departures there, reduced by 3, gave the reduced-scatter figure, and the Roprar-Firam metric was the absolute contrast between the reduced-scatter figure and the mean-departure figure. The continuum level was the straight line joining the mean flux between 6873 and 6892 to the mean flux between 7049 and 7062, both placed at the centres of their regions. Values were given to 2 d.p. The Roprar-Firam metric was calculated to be 3.07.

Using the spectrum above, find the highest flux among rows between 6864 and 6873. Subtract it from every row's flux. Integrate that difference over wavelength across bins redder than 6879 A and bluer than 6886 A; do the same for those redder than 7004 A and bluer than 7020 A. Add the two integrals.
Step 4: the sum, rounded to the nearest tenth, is 0.3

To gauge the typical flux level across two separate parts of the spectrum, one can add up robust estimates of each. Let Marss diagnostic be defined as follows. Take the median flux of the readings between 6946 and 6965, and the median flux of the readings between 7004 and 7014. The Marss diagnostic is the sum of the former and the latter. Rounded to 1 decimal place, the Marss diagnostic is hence 17.1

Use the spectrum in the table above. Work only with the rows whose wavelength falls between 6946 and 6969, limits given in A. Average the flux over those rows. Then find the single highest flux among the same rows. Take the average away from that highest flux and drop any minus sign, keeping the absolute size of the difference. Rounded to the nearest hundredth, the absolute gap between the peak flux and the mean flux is 0.12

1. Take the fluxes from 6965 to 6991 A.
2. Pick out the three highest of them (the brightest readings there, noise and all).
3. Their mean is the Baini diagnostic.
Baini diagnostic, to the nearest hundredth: 8.65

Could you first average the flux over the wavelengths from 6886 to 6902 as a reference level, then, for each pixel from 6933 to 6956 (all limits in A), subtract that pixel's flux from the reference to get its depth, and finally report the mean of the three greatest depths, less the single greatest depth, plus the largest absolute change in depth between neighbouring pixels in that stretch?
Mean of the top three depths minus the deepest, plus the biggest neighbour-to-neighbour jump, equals 0.018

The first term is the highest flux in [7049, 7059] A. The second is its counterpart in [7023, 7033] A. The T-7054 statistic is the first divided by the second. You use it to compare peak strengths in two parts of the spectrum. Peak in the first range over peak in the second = 1.00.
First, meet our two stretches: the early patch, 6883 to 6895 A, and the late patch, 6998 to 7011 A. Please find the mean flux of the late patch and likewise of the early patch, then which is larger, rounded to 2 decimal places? 8.58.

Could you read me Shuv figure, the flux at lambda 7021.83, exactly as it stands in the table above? 8.437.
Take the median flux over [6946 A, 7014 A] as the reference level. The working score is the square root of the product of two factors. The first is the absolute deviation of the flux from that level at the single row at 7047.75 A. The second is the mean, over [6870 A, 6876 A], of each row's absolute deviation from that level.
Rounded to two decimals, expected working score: 0.13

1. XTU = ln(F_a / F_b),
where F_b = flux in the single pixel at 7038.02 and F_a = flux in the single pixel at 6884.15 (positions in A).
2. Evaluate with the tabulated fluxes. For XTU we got -0.022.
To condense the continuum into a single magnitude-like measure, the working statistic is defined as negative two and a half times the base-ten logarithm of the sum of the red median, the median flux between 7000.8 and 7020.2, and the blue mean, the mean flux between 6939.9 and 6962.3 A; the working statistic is -3.08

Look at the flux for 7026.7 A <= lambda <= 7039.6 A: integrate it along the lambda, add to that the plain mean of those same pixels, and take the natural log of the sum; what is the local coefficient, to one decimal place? 4.8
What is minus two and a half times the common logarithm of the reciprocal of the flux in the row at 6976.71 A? 2.32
